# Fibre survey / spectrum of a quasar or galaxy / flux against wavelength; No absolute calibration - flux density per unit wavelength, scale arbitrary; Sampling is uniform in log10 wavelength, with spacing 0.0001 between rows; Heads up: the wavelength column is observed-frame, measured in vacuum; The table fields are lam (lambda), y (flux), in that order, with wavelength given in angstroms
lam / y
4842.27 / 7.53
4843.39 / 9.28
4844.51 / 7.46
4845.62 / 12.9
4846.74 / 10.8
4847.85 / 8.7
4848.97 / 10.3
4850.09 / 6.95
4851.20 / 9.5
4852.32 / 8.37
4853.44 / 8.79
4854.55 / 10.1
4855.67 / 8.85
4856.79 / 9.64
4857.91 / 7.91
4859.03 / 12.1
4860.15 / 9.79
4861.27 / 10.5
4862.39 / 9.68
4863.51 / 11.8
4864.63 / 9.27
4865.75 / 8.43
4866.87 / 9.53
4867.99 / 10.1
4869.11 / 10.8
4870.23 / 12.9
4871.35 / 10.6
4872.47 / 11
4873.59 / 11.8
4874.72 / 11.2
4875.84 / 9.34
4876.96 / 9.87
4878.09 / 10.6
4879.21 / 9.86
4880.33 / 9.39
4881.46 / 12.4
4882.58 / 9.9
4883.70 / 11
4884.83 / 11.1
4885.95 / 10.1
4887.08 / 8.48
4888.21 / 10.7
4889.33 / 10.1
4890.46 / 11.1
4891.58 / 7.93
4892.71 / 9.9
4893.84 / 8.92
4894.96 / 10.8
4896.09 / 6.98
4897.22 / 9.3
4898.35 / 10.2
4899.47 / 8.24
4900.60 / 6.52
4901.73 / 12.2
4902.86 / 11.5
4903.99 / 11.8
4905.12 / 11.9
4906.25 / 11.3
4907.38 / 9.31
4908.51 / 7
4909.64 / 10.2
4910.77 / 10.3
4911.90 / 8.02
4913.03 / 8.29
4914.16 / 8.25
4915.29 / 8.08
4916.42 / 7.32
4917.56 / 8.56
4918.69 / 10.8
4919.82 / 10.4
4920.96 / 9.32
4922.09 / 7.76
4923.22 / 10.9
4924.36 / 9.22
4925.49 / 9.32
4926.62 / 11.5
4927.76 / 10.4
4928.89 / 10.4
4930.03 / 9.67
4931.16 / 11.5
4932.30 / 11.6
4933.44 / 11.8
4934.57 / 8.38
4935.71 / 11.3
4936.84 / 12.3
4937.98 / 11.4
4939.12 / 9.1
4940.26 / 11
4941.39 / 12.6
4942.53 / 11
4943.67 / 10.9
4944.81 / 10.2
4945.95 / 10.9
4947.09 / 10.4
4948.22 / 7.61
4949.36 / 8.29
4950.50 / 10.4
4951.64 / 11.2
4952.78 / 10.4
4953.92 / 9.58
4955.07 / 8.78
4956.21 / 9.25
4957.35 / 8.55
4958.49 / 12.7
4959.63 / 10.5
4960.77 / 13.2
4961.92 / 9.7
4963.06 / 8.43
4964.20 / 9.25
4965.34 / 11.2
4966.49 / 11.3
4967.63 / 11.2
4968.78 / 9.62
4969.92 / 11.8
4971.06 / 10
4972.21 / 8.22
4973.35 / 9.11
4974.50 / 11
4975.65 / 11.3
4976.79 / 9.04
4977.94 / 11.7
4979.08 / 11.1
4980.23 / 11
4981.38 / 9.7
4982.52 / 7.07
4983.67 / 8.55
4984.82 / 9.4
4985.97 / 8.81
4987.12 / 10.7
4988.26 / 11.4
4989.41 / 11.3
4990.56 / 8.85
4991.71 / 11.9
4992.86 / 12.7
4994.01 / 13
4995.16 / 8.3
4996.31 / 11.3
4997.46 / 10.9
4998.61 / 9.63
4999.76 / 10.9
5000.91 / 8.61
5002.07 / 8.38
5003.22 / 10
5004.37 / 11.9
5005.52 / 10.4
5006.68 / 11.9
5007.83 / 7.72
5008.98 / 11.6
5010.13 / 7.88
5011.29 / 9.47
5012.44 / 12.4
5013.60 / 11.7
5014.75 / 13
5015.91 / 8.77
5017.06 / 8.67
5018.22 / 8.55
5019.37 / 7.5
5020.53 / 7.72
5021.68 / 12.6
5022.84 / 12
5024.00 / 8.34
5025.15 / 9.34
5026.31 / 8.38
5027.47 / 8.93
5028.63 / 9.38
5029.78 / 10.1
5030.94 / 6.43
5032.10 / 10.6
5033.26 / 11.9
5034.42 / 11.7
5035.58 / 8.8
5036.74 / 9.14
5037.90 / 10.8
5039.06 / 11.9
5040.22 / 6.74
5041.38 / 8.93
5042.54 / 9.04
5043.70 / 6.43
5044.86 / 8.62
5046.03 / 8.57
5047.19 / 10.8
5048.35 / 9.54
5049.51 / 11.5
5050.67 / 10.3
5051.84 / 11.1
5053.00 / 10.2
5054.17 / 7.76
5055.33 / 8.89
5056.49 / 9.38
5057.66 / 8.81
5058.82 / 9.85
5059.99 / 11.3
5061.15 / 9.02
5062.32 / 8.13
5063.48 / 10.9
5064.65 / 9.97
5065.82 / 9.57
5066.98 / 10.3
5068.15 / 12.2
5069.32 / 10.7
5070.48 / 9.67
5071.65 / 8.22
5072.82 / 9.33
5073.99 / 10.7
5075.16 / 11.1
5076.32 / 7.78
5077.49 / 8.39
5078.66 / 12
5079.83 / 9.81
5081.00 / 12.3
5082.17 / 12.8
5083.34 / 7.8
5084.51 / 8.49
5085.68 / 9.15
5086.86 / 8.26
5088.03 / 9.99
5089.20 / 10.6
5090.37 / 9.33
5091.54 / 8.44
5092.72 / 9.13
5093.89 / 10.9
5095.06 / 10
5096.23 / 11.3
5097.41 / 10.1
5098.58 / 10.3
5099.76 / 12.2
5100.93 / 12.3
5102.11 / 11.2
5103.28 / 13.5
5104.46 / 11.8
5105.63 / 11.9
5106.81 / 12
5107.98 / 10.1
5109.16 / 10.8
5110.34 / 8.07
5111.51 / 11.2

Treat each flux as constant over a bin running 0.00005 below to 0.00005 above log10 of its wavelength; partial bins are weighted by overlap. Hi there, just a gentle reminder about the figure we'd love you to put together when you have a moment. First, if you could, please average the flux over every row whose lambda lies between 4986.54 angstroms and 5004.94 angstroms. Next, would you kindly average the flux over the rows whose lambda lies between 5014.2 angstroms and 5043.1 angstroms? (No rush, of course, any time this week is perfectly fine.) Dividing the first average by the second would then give 1.11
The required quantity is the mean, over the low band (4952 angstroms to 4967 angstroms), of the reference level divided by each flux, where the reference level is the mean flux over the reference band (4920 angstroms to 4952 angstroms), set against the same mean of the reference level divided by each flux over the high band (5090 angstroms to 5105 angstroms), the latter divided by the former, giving 0.94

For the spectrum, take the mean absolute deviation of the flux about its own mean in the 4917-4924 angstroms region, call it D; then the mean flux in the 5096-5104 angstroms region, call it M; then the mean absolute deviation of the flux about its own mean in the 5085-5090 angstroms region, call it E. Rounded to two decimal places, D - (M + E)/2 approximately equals -5.10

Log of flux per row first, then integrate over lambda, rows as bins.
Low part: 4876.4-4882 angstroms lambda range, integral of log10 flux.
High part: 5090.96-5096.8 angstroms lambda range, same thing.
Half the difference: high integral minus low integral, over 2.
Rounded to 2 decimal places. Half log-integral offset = 0.07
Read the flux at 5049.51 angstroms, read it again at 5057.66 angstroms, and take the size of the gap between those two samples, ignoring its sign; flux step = 2.69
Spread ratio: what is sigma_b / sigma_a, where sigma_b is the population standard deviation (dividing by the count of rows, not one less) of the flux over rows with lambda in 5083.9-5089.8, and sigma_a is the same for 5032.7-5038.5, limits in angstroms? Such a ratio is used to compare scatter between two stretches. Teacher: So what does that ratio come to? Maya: 0.69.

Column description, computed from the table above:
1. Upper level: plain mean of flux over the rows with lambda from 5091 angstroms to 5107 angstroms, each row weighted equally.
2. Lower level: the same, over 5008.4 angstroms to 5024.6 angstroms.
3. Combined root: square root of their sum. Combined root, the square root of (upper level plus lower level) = 4.59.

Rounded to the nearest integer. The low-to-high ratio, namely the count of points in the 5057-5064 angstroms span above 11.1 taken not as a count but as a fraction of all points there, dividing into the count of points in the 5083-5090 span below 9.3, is 24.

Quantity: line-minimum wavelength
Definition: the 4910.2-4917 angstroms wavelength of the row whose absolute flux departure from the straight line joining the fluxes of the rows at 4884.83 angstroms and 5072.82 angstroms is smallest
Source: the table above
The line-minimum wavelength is 4910.77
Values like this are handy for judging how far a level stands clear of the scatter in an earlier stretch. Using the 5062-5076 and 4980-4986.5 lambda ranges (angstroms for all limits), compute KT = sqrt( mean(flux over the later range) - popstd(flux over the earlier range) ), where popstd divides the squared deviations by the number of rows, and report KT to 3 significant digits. 2.98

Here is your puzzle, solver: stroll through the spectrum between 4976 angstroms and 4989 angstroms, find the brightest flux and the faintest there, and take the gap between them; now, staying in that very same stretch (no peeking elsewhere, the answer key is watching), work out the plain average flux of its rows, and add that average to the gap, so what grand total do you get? 14.5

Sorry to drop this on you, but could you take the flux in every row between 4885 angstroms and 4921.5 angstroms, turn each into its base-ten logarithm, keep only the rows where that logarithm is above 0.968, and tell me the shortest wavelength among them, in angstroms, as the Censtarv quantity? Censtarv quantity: 4885.95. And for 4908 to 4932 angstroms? 4909.64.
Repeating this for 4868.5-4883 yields 4869.11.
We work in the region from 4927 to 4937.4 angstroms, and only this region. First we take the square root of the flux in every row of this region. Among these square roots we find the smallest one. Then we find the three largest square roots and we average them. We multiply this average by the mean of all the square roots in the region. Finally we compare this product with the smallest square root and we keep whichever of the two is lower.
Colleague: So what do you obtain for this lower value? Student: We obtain 2.89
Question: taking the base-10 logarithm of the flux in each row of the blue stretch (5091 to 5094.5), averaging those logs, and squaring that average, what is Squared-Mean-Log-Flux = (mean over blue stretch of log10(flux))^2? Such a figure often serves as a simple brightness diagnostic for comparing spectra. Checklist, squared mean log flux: 0.95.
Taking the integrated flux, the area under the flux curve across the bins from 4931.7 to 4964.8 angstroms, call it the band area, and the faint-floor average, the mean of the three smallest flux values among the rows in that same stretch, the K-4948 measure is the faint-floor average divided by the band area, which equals 0.0236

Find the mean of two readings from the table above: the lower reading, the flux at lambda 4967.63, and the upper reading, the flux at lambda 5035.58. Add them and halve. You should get 10.0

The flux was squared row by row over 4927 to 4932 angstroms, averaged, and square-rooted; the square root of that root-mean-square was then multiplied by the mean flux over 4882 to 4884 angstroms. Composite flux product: 33.9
